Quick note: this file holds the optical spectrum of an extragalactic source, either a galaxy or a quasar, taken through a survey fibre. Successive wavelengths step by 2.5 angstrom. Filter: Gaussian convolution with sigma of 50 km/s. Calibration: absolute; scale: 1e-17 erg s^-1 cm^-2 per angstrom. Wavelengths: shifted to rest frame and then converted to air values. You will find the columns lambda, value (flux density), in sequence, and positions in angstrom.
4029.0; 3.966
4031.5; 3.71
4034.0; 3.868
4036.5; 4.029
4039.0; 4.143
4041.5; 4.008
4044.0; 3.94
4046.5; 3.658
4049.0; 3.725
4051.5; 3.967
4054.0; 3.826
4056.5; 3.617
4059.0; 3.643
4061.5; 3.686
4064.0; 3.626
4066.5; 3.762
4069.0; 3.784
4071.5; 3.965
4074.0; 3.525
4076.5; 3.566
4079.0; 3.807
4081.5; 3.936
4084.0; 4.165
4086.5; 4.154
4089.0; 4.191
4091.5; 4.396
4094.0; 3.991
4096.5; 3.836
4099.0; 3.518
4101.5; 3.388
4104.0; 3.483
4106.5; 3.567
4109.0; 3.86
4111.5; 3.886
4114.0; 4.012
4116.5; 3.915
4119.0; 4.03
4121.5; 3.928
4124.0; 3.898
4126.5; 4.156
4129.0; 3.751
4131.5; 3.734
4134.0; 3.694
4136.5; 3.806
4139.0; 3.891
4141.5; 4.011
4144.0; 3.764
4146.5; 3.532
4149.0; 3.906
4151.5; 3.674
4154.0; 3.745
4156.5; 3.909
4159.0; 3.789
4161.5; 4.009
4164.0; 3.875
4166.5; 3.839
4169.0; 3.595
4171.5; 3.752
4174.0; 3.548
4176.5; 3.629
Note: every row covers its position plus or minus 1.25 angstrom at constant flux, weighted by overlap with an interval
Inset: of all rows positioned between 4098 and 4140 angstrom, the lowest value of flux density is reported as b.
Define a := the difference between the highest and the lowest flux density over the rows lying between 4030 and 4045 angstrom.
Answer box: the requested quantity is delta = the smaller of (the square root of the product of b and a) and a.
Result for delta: 0.43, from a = 0.43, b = 3.388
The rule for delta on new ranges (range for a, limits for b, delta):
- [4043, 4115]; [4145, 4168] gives 1.01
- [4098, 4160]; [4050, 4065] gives 0.77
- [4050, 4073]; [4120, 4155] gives 0.35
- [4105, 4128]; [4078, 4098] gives 0.59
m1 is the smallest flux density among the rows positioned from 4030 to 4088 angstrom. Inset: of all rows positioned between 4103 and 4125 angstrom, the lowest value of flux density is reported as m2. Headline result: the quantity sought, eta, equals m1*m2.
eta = 12.3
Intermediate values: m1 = 3.525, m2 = 3.483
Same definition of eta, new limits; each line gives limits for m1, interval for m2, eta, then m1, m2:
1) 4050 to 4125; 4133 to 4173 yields 12.0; 3.388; 3.532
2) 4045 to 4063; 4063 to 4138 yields 12.3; 3.617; 3.388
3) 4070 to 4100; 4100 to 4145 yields 11.9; 3.518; 3.388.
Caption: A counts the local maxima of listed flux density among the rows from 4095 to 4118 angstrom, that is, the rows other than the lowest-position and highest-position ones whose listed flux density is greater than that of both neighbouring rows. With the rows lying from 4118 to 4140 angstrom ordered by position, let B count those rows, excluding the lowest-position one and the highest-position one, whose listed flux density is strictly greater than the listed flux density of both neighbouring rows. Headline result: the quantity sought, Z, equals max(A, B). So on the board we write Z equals 1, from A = 1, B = 1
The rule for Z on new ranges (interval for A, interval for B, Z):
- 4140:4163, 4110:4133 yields 3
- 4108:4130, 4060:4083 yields 3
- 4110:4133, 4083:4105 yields 3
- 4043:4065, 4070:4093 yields 2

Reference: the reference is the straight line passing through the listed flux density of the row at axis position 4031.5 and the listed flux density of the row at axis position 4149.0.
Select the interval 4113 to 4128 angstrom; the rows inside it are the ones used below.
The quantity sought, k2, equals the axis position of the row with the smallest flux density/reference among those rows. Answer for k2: 4124.0 angstrom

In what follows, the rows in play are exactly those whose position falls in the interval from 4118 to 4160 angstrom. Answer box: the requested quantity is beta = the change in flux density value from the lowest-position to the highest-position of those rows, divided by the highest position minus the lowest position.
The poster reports -0.006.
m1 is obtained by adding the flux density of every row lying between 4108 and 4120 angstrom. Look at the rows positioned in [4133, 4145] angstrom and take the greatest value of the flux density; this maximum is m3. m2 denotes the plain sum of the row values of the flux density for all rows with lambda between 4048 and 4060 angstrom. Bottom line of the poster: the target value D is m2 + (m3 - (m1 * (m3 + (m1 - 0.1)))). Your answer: -442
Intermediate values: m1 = 19.7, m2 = 18.8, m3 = 4.011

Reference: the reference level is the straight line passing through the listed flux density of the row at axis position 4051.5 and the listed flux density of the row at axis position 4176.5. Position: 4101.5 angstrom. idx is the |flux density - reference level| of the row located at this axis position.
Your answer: 0.44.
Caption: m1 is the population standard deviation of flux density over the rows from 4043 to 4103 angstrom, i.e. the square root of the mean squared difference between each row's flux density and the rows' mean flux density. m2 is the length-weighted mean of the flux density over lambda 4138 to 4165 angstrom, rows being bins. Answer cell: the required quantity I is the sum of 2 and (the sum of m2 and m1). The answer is 6.07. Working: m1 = 0.24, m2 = 3.83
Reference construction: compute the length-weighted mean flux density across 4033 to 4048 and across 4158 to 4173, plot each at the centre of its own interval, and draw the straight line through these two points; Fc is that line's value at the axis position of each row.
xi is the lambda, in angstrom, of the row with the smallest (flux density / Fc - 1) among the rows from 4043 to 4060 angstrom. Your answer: 4056.5 angstrom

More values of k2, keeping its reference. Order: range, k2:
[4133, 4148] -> 4146.5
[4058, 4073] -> 4064.0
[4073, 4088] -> 4074.0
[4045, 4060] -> 4056.5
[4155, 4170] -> 4169.0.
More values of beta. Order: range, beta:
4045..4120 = 0.005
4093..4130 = -0.007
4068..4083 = 0.012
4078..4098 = 0.002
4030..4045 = 0.018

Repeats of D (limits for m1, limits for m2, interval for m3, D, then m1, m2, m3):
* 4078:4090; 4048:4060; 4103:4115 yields -467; 20.3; 18.8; 4.012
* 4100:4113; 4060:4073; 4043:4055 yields -378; 18.2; 18.8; 3.967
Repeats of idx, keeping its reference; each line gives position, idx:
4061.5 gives 0.25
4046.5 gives 0.32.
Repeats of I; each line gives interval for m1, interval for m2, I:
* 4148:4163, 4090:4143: 5.96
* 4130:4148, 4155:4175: 5.93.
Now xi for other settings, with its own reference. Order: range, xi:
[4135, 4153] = 4146.5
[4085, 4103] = 4101.5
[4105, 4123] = 4106.5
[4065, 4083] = 4074.0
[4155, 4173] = 4169.0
